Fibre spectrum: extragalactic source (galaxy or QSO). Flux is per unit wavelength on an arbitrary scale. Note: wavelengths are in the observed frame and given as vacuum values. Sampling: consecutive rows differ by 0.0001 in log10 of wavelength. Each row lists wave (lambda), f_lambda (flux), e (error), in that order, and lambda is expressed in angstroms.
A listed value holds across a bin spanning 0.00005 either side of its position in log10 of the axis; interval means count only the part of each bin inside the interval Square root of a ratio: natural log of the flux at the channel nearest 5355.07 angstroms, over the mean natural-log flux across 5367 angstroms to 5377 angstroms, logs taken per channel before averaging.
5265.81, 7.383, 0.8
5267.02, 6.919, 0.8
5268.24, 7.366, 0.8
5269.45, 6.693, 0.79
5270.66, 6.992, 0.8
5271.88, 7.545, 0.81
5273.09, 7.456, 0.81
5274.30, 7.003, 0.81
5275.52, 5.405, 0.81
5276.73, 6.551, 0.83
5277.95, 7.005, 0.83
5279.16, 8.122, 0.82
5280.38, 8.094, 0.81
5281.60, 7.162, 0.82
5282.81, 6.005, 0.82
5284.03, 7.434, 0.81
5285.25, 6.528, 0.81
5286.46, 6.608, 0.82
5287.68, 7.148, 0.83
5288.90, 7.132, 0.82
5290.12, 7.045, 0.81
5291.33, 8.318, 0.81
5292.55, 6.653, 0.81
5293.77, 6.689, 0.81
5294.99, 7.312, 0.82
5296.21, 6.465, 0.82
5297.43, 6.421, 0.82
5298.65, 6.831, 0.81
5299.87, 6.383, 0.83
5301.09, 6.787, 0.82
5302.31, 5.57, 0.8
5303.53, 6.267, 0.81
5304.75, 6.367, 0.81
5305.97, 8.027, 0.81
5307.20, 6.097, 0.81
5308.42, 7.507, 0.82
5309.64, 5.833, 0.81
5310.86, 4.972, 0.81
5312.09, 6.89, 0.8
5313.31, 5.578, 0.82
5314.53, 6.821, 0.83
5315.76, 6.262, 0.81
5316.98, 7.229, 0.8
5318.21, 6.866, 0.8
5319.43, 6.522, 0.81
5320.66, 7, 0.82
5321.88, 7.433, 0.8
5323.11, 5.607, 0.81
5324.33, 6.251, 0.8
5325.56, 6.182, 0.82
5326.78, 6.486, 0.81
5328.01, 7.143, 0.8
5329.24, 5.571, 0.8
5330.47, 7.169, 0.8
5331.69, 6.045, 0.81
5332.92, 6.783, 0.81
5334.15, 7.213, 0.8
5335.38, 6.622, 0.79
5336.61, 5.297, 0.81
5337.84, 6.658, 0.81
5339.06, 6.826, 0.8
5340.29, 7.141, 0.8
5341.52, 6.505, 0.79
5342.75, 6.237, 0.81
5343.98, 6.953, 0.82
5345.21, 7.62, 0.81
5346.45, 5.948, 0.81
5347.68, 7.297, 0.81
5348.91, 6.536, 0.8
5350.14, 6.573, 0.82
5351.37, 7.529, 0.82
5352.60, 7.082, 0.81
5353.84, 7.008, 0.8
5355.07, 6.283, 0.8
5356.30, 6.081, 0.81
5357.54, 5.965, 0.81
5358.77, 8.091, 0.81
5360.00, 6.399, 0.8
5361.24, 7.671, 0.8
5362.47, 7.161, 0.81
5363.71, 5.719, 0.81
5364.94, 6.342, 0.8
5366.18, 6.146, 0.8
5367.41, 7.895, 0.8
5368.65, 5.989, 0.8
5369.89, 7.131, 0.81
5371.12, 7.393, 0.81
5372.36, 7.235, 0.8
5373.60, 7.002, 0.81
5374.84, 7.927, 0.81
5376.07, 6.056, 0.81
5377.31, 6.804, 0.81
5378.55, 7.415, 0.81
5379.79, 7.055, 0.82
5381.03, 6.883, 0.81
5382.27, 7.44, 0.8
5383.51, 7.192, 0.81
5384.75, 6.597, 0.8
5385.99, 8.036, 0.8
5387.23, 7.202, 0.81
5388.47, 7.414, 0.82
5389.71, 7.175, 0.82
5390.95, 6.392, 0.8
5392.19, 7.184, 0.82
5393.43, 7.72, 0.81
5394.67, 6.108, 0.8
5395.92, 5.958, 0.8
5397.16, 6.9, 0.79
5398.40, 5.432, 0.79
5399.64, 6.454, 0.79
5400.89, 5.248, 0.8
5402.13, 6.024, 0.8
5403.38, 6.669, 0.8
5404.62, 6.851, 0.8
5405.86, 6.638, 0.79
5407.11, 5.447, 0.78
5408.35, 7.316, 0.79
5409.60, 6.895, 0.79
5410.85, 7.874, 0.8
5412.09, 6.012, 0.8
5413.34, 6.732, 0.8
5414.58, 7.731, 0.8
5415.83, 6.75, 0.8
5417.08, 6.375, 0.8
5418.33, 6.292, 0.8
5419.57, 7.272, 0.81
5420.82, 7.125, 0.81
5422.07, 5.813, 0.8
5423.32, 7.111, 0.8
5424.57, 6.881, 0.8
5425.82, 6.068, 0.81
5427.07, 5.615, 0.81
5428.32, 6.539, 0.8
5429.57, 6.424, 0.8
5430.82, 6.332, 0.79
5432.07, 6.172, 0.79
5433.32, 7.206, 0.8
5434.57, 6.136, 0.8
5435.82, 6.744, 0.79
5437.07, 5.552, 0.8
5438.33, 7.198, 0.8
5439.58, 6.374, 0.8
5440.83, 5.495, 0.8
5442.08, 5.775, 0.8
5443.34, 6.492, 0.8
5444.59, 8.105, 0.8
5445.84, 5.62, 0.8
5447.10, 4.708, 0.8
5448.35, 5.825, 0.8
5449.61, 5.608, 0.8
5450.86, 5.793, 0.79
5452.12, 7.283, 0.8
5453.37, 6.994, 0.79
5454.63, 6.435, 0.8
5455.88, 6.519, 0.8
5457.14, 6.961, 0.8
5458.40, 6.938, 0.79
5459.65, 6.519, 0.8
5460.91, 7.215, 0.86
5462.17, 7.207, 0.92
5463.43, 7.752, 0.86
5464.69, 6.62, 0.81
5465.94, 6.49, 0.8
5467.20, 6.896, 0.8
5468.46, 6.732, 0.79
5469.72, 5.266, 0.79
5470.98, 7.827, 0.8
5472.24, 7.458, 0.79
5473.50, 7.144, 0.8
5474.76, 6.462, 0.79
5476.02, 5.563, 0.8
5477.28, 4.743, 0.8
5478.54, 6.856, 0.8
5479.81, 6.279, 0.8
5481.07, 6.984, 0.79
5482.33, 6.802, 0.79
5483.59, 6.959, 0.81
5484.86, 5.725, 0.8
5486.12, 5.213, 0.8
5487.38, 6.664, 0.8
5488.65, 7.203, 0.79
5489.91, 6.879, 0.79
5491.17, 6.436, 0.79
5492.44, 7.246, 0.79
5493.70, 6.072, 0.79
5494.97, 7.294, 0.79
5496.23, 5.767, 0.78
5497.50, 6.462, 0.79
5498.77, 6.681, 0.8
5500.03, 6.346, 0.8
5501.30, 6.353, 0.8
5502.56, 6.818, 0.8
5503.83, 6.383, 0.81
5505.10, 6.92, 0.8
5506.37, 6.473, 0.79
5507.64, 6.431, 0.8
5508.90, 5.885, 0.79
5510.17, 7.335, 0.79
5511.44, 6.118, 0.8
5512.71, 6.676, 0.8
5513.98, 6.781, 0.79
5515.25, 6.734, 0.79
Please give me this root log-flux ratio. 0.97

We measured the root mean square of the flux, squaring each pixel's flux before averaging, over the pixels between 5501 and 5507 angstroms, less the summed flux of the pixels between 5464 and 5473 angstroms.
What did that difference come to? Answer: -41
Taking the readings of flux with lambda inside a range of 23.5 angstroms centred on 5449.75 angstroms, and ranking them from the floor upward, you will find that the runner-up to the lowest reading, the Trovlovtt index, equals 5.495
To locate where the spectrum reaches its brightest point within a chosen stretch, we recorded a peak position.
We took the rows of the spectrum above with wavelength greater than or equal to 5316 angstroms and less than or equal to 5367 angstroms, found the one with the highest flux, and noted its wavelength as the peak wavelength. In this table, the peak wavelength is 5358.77 angstroms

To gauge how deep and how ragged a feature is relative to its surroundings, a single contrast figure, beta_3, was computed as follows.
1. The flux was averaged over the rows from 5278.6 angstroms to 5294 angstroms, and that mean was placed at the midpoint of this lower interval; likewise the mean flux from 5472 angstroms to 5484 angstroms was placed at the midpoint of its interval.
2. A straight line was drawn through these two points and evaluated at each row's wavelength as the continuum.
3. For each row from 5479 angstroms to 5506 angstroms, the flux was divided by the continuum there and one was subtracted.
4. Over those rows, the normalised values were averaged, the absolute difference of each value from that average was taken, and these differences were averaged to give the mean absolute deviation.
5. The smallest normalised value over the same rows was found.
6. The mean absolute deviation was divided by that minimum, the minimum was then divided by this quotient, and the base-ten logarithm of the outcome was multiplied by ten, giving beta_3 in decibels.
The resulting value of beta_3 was -2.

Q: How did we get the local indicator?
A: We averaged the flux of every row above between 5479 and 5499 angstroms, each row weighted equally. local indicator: 6.54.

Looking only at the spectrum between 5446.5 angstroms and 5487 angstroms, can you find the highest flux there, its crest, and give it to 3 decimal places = 7.827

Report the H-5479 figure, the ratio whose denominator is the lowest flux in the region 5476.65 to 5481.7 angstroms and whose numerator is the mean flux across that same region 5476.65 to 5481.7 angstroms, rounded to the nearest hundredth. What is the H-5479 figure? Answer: 1.31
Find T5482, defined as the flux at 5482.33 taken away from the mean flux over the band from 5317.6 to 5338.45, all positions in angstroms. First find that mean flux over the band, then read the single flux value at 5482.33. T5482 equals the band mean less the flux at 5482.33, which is -0.28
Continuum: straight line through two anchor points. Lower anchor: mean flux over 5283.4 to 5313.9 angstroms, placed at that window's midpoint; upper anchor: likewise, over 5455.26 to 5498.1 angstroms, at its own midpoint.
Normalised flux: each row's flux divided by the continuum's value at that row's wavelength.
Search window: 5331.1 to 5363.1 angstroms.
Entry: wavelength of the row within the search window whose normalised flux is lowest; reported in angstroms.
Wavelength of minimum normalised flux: 5336.61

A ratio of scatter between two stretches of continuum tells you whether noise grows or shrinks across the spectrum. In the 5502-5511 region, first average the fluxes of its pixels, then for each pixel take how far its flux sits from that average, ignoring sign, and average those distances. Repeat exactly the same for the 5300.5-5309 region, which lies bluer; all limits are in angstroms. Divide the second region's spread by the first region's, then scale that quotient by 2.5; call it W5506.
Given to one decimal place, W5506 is 4.7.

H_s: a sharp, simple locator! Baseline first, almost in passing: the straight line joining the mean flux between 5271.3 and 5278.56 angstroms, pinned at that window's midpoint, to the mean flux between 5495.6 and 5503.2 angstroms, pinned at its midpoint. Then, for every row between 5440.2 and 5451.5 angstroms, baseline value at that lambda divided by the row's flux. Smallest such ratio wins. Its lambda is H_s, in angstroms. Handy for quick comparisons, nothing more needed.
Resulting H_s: 5444.59 angstroms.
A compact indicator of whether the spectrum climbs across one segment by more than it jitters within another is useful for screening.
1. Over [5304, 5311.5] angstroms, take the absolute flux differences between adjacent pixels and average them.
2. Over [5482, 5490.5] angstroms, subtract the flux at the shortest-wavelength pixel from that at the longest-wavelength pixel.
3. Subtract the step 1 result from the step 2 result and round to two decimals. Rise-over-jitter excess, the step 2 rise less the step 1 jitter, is -1.43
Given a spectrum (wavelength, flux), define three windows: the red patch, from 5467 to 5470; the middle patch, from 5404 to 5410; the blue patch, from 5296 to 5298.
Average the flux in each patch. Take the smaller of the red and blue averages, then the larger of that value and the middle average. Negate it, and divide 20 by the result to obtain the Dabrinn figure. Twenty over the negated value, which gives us -3.02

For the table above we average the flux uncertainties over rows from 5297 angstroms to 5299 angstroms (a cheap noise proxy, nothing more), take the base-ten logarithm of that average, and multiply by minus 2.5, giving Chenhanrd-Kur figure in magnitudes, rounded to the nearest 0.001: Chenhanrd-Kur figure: 0.222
